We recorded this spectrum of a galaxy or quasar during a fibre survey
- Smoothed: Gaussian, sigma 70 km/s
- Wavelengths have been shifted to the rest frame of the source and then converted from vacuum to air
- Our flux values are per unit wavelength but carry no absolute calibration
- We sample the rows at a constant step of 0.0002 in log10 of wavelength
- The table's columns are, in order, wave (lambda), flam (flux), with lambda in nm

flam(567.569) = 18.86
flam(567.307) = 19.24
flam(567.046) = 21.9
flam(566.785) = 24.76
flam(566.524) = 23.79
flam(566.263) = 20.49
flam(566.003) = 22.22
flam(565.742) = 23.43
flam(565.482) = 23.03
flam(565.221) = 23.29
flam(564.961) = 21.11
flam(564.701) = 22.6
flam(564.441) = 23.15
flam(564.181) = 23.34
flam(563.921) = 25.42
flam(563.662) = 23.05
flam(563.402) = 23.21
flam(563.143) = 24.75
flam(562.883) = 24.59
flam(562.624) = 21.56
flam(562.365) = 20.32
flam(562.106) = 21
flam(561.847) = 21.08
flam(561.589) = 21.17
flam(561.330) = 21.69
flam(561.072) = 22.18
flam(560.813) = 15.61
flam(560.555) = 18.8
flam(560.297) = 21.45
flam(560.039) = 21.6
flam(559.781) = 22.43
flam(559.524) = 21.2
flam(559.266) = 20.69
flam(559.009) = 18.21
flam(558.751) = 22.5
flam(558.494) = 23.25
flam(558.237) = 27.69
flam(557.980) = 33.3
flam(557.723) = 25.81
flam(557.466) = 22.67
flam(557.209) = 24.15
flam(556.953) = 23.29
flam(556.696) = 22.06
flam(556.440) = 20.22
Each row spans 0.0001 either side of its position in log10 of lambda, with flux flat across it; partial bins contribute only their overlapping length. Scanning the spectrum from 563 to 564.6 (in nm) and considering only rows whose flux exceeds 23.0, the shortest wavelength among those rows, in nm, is 563.143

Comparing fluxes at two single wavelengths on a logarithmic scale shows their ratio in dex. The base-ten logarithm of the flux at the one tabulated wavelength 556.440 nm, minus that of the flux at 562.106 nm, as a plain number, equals -0.016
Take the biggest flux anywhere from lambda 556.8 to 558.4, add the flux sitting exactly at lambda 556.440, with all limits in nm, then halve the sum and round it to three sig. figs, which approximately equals 26.8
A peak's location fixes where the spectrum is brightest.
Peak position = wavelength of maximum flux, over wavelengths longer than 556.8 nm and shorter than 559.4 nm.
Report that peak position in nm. 557.980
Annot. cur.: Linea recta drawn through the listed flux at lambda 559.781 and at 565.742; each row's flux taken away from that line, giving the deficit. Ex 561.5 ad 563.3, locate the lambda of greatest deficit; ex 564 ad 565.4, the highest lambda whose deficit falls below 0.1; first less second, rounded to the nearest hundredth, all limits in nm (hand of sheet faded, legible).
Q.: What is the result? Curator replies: -2.86 nm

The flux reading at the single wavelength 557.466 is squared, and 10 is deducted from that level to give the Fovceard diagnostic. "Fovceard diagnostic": 504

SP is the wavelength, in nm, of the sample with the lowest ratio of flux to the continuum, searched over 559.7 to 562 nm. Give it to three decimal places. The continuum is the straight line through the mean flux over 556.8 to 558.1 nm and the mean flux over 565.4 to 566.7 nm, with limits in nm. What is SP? 560.813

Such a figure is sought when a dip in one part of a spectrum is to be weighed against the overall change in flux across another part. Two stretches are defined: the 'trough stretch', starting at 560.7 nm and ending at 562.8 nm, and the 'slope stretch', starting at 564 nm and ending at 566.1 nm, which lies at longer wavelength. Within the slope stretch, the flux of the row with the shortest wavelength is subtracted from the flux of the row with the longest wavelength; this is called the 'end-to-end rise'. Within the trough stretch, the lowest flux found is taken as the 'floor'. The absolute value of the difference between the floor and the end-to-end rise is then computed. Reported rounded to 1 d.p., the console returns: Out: 16.7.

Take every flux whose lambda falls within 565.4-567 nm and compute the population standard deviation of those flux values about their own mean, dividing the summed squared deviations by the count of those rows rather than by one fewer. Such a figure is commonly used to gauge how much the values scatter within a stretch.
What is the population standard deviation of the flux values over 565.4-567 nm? 1.3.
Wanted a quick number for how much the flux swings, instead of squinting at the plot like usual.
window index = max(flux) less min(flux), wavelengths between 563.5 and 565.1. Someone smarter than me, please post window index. 4.3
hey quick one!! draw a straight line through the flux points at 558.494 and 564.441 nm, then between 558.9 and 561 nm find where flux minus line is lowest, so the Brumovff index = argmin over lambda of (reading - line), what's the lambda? 560.813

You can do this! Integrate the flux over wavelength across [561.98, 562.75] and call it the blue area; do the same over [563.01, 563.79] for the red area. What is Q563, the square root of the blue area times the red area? 17.3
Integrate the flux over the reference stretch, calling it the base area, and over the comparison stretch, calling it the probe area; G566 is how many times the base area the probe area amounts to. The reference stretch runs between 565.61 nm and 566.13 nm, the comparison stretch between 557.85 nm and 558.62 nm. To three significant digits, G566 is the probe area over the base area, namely 1.82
